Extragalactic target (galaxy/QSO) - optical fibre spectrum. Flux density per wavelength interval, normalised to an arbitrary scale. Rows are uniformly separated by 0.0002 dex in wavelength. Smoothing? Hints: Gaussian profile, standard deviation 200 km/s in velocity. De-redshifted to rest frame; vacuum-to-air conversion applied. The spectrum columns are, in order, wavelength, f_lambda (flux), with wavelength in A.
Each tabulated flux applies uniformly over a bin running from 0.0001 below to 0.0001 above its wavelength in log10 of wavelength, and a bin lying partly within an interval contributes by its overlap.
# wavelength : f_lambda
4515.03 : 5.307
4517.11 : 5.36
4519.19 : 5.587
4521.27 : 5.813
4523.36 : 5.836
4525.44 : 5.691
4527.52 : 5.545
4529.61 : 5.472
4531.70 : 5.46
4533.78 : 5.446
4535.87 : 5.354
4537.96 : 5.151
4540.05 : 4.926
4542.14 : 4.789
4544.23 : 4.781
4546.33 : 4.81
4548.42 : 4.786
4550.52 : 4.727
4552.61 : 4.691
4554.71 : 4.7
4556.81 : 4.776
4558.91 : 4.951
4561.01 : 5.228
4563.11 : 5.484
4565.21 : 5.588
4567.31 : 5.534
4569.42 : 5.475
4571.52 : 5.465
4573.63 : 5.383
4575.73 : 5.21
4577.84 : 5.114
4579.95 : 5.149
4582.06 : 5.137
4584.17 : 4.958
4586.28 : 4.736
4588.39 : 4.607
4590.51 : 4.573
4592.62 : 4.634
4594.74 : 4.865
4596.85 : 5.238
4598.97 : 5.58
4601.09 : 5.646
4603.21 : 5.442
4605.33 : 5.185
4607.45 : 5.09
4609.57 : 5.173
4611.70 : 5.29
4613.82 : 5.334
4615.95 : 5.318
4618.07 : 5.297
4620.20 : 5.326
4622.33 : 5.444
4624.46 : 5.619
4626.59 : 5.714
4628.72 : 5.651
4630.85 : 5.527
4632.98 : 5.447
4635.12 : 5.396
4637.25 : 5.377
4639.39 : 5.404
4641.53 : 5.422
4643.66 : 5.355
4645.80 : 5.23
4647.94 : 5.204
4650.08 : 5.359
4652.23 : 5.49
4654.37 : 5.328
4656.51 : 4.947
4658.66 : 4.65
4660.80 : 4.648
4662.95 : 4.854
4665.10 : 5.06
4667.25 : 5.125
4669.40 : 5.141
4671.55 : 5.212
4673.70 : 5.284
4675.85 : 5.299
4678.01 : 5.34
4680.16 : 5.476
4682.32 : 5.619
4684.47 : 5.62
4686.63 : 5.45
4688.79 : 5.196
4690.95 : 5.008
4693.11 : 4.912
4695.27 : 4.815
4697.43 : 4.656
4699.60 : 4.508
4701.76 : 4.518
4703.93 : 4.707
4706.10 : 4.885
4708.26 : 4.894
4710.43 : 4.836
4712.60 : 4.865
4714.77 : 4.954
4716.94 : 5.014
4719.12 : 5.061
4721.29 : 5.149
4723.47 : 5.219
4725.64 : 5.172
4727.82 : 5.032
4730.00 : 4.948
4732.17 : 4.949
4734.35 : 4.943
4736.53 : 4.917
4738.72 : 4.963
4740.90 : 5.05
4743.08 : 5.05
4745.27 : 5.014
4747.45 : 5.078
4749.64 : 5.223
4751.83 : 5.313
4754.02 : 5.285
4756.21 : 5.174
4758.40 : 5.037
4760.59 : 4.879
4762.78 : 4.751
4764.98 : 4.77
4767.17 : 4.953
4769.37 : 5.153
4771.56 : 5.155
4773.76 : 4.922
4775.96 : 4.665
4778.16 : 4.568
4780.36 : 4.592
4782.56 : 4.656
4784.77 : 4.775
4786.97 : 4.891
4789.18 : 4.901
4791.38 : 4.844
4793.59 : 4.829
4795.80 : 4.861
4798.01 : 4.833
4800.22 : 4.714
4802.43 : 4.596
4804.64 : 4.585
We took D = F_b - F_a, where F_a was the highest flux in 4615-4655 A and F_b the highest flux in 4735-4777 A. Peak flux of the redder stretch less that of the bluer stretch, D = -0.40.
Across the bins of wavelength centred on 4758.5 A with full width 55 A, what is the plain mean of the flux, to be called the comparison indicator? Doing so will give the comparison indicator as 4.95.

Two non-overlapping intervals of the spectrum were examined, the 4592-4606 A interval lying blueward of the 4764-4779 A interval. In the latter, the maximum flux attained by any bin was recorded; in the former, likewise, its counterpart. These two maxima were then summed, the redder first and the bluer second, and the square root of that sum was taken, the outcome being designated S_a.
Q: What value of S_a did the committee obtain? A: 3.286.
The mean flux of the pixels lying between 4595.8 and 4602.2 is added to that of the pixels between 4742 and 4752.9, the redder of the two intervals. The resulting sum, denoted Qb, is 10.6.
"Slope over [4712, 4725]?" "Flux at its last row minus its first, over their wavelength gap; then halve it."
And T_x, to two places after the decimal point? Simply 0.02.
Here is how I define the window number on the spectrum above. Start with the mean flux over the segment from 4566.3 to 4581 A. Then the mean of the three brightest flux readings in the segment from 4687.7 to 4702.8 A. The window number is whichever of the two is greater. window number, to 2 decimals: 5.33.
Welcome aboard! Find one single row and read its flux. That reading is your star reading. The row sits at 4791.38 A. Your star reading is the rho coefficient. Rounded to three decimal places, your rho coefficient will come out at 4.844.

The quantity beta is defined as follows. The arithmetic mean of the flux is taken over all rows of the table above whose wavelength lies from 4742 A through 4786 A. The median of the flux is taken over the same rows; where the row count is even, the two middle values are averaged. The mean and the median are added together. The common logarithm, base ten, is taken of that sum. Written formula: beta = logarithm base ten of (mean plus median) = 0.997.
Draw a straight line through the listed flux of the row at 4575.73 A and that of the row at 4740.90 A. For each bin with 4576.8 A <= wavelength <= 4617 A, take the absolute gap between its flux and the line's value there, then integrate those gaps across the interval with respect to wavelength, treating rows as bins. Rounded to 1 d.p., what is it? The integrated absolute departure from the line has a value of 10.0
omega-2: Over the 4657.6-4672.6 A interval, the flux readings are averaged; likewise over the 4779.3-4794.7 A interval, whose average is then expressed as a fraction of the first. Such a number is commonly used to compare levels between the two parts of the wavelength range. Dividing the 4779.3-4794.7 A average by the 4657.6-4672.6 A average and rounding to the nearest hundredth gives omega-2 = 0.97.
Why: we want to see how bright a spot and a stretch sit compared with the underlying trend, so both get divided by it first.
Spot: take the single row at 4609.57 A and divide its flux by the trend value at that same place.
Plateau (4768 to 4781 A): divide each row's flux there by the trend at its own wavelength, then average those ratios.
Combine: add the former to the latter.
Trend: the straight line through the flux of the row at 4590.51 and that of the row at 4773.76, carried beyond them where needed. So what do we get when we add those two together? 2.11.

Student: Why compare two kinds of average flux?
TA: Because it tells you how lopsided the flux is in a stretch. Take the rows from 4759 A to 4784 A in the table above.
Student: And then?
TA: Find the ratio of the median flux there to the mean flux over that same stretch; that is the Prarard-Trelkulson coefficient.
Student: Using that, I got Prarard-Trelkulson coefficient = 0.99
